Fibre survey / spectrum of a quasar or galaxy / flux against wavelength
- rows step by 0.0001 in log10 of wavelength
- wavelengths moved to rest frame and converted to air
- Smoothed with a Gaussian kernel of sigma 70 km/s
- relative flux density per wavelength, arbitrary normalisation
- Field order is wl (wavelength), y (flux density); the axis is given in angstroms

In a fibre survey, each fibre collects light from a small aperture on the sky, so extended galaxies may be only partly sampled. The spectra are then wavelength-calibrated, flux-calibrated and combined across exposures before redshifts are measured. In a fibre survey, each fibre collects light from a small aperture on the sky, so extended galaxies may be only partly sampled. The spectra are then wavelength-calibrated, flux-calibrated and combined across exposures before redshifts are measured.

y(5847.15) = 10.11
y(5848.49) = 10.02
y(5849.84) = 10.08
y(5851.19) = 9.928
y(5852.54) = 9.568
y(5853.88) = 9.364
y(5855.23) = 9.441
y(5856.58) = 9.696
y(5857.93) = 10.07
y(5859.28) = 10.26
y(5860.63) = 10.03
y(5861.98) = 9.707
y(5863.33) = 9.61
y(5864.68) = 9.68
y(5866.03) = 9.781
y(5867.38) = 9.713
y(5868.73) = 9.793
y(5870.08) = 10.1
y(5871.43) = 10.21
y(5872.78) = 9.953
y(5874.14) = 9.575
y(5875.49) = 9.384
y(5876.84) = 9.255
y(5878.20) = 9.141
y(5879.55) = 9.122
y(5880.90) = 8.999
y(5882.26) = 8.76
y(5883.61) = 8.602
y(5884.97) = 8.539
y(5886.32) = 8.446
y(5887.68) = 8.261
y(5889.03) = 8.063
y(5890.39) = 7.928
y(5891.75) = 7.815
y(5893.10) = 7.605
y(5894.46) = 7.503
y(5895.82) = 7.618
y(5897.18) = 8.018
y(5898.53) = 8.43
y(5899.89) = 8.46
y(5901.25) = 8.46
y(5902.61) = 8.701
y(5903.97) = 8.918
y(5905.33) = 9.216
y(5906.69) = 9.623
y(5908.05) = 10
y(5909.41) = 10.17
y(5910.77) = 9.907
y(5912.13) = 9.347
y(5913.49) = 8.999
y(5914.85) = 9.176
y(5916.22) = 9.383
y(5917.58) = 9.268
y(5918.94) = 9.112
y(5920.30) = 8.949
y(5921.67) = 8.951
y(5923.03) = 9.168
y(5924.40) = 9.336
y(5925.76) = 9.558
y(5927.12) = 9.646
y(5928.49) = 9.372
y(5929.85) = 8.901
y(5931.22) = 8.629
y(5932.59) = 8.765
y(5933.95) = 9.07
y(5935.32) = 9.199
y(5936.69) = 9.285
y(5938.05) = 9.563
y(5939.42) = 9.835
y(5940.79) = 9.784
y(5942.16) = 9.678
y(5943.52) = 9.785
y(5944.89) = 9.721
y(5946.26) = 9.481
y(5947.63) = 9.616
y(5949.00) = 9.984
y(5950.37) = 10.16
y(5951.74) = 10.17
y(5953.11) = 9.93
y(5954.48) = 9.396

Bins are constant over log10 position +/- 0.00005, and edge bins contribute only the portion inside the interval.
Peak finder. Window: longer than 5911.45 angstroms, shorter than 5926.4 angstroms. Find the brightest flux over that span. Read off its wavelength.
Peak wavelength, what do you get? 5925.76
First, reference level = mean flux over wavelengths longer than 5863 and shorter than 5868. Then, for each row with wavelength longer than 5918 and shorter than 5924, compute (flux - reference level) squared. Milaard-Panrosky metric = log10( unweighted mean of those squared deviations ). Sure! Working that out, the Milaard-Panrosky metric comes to -0.4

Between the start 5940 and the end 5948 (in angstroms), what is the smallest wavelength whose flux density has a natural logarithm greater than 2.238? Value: 5940.79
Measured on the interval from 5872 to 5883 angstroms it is 5872.78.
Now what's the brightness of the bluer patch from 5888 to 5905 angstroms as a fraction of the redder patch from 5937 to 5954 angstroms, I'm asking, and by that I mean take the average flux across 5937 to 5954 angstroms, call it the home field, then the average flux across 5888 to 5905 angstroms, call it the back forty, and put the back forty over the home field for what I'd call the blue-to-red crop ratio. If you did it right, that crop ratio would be 0.83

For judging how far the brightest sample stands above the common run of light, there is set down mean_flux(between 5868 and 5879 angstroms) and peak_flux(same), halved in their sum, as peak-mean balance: 9.9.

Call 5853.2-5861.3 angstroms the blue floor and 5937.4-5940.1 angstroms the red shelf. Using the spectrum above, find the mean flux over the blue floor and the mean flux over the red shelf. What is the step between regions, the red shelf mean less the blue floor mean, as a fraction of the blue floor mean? -0.01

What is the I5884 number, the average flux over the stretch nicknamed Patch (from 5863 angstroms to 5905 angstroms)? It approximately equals 8.85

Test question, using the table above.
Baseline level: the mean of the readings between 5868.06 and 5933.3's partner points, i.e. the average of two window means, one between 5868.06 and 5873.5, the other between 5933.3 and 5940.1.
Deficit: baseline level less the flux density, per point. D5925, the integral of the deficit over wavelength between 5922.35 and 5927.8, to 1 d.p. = 1.5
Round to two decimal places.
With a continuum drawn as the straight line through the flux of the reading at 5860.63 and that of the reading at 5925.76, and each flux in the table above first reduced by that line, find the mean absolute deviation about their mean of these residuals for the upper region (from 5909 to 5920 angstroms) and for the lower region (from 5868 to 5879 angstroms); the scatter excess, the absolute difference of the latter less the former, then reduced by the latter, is -0.29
